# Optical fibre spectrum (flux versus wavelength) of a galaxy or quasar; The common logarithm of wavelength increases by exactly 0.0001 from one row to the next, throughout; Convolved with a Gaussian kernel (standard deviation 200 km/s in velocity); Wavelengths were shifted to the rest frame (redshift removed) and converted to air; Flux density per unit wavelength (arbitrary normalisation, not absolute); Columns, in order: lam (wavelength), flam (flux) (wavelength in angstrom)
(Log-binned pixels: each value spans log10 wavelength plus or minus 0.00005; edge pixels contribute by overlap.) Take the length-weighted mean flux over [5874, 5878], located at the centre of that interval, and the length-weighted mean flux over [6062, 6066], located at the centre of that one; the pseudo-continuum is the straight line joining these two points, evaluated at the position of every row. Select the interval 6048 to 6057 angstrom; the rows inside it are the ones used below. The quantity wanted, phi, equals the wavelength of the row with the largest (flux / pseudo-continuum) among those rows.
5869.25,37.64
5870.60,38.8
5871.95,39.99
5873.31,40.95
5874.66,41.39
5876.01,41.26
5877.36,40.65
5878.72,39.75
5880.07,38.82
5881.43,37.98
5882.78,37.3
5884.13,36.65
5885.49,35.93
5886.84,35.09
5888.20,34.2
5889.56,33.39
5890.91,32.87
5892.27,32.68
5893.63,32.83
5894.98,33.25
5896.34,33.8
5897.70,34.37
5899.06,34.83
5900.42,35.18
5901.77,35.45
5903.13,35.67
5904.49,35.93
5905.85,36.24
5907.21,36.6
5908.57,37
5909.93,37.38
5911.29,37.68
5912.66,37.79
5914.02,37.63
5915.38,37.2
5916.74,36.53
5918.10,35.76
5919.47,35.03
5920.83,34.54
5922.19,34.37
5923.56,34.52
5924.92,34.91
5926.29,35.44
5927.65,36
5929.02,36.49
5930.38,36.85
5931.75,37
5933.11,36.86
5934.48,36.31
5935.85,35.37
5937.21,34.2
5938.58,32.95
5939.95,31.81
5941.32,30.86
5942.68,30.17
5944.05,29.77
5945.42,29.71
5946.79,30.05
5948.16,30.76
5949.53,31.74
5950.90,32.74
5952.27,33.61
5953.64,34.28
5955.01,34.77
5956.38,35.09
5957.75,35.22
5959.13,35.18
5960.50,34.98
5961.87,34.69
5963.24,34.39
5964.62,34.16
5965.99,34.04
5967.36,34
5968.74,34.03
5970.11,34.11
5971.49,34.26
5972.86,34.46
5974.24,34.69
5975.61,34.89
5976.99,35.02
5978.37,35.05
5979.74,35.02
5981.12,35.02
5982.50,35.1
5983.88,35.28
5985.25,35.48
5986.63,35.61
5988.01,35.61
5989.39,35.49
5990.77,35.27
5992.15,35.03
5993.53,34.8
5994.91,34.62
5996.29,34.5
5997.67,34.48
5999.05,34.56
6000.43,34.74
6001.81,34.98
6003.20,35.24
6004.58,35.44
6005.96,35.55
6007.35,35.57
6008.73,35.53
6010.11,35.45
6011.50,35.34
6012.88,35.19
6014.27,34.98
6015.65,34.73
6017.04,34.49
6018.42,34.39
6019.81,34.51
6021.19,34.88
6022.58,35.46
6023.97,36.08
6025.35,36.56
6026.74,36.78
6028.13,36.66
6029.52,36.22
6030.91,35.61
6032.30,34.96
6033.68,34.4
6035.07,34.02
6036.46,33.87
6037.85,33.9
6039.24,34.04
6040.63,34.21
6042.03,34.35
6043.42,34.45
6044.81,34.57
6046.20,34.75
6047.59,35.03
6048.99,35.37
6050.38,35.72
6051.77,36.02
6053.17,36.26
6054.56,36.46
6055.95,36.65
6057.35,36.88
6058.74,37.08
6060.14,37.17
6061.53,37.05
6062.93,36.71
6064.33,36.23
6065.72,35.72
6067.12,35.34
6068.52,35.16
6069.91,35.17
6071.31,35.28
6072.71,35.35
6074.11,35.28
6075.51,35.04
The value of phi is 6055.95 angstrom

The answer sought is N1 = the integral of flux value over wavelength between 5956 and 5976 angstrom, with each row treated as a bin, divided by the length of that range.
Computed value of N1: 34.5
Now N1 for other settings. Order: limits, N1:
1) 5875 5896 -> 36.2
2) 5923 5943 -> 34.7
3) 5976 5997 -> 35.1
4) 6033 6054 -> 34.7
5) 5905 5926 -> 36.2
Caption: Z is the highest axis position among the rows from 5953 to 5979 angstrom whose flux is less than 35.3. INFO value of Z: 5978.37 angstrom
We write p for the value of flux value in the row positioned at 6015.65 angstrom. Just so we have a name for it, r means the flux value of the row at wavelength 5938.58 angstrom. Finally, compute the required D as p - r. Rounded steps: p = 34.73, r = 32.95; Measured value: 1.8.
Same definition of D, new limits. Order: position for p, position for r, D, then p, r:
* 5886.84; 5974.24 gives 0.4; 35.09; 34.69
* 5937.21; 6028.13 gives -2.5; 34.2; 36.66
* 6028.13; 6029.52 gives 0.4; 36.66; 36.22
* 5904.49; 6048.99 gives 0.6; 35.93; 35.37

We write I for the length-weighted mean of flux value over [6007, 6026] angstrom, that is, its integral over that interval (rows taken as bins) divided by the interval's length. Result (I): 35.2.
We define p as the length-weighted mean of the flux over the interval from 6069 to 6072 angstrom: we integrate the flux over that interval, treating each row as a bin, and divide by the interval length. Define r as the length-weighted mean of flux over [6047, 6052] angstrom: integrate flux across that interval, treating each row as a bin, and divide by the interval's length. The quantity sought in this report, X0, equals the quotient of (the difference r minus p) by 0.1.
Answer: 2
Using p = 35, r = 35.5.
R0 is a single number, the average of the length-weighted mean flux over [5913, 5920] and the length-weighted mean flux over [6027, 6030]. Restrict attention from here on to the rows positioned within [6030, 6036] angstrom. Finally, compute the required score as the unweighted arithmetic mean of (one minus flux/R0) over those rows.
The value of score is 0.048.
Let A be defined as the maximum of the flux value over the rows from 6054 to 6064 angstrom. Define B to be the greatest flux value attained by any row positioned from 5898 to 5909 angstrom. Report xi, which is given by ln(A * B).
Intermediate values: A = 37.17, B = 37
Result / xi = 7.23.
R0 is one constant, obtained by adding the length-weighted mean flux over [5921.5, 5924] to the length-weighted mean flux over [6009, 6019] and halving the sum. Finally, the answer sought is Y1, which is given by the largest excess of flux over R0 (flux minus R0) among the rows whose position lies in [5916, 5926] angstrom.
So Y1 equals 1.8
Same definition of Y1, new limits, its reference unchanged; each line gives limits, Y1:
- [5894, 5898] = -0.3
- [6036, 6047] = 0.1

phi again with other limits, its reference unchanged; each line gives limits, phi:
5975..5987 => 5986.63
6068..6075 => 6072.71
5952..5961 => 5957.75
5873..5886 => 5874.66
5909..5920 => 5912.66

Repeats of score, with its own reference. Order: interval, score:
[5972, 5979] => 0.046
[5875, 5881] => -0.099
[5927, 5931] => 0.001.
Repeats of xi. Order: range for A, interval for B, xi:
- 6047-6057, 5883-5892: 7.20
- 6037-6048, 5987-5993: 7.13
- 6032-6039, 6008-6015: 7.12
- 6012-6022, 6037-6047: 7.11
